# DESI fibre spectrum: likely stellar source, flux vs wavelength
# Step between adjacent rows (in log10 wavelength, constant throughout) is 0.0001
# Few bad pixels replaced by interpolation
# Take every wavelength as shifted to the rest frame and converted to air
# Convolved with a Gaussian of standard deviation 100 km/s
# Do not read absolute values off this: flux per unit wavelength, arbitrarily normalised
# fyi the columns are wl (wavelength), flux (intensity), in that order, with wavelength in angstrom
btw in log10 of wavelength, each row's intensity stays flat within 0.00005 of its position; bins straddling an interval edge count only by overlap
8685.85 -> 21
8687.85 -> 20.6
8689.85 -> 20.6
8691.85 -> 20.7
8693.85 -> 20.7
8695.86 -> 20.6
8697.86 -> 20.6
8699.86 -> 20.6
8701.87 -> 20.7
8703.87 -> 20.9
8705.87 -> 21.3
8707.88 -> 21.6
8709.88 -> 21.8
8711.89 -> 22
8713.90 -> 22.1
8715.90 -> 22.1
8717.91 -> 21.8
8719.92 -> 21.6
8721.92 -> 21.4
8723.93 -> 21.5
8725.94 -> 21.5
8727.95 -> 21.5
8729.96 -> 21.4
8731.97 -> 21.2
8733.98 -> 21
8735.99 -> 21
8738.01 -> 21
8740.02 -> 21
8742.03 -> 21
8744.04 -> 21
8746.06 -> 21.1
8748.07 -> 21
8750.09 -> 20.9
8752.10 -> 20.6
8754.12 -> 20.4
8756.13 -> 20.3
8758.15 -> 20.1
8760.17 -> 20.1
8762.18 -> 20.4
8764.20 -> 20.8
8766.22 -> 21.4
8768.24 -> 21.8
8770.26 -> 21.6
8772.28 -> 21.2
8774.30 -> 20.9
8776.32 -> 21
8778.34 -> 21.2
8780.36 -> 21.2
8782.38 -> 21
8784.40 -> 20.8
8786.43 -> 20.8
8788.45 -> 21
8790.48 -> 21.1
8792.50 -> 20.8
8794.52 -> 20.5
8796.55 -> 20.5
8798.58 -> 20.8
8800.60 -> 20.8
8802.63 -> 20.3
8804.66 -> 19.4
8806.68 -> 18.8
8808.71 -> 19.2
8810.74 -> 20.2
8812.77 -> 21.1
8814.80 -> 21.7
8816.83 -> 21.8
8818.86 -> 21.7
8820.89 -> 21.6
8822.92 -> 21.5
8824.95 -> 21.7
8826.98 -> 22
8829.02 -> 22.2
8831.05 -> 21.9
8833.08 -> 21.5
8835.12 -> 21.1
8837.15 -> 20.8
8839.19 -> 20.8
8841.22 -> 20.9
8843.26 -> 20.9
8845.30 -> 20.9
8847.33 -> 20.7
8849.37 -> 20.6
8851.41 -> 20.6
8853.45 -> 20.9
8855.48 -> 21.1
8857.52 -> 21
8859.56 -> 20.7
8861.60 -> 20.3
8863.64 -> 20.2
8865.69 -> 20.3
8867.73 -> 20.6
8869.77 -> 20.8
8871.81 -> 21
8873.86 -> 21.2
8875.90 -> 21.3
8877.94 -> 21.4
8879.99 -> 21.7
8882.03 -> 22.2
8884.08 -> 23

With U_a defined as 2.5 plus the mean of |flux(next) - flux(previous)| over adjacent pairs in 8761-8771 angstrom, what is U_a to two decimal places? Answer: 2.90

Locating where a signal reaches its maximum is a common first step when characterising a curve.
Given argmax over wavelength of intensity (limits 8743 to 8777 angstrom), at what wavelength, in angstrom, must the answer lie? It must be 8768.24 angstrom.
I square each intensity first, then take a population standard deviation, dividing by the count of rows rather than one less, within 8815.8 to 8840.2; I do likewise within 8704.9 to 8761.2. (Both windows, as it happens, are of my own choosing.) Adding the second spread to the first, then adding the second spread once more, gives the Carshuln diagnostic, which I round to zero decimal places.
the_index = 64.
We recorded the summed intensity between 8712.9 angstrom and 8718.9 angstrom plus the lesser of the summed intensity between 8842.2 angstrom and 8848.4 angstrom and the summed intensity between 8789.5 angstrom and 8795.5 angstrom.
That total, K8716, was 128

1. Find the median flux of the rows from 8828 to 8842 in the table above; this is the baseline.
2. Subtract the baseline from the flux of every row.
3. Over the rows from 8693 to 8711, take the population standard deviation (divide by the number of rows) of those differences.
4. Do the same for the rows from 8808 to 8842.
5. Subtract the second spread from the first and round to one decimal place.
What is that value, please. -0.3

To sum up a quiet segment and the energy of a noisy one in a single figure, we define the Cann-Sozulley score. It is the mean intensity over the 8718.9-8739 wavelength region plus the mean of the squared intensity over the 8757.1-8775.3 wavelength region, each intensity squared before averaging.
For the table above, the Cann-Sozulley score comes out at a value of 459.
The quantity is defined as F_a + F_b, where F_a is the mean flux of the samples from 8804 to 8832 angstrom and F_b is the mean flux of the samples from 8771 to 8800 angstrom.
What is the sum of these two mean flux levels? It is 42.0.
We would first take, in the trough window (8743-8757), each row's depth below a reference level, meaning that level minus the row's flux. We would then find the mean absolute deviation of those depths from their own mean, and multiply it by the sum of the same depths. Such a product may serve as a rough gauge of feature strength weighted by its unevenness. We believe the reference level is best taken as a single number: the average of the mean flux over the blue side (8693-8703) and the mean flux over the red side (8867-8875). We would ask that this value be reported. 0.0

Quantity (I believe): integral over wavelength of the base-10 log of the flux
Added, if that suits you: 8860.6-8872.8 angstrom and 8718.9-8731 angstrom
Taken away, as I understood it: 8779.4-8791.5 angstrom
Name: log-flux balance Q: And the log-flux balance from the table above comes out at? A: 16.1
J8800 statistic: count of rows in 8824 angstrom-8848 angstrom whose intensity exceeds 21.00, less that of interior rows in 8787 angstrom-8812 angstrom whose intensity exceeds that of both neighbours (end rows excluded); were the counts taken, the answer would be 5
